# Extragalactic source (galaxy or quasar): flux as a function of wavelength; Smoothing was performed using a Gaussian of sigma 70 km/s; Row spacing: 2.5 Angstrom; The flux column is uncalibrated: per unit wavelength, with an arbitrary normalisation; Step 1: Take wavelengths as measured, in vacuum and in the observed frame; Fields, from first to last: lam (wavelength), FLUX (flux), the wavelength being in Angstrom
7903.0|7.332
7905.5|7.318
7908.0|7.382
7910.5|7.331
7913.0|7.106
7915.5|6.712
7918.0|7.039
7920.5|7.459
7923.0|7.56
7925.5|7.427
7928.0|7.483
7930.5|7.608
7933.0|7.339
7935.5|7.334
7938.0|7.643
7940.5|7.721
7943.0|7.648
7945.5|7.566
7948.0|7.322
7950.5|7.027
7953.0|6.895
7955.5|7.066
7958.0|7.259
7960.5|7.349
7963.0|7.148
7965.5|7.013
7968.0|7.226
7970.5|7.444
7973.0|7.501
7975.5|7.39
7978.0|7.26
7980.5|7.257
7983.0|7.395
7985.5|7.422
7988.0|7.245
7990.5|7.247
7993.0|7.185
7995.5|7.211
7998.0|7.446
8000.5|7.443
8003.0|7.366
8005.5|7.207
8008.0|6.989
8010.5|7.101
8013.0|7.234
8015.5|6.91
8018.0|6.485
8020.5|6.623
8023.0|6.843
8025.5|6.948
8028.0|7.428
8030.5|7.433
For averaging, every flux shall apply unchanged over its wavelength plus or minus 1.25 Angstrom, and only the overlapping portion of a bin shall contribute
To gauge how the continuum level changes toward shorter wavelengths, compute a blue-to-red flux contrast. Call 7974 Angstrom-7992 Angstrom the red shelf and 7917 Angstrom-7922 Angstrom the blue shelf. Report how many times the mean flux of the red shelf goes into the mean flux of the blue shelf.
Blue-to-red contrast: 0.99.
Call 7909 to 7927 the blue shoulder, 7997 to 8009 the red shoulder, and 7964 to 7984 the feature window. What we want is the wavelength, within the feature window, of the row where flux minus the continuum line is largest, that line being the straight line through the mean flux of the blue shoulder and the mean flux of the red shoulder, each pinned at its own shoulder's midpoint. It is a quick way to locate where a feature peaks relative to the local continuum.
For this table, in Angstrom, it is 7973.0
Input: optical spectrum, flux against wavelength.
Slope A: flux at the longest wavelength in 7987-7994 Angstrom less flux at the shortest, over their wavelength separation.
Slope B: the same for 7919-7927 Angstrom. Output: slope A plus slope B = -0.02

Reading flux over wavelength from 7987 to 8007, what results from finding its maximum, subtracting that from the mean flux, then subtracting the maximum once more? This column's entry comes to -7.60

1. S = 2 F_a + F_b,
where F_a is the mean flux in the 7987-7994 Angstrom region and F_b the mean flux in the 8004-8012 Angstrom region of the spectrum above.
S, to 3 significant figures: 21.6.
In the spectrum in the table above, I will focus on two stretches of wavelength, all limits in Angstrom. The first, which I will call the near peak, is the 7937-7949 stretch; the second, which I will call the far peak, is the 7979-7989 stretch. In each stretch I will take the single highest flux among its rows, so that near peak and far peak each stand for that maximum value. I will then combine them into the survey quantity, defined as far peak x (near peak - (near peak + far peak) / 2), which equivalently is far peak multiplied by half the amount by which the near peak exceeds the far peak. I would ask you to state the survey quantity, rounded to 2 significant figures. 1.1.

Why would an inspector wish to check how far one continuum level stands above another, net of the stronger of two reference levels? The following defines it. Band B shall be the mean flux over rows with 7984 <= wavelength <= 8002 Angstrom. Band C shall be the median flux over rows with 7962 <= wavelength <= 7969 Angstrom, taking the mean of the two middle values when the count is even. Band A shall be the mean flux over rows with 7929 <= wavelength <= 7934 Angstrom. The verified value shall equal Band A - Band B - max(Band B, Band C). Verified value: -7.15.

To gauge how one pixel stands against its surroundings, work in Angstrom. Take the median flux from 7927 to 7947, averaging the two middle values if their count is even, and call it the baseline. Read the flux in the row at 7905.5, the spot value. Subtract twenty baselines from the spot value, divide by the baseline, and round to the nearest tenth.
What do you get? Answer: -19.0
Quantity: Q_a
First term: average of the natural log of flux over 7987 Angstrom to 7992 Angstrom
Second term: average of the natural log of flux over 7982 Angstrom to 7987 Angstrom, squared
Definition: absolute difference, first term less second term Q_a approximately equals 2.03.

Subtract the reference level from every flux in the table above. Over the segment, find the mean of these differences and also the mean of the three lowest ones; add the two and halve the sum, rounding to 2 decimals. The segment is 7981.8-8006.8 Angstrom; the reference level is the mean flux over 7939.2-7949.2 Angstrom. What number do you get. -0.31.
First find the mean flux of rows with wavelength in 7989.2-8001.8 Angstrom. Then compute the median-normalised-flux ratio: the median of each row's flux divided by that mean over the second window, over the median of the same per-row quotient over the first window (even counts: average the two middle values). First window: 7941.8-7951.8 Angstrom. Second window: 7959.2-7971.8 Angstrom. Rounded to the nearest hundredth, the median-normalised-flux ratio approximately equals 0.97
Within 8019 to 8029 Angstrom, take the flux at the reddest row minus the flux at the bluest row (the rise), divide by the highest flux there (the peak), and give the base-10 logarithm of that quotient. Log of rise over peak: -0.97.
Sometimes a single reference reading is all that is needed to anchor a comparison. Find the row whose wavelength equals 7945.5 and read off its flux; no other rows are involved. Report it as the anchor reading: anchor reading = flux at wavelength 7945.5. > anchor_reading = 7.566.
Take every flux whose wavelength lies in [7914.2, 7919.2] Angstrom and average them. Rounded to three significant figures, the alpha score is 6.88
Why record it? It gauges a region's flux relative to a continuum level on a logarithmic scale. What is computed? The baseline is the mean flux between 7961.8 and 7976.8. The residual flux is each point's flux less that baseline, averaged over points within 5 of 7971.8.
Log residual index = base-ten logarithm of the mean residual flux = -0.99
